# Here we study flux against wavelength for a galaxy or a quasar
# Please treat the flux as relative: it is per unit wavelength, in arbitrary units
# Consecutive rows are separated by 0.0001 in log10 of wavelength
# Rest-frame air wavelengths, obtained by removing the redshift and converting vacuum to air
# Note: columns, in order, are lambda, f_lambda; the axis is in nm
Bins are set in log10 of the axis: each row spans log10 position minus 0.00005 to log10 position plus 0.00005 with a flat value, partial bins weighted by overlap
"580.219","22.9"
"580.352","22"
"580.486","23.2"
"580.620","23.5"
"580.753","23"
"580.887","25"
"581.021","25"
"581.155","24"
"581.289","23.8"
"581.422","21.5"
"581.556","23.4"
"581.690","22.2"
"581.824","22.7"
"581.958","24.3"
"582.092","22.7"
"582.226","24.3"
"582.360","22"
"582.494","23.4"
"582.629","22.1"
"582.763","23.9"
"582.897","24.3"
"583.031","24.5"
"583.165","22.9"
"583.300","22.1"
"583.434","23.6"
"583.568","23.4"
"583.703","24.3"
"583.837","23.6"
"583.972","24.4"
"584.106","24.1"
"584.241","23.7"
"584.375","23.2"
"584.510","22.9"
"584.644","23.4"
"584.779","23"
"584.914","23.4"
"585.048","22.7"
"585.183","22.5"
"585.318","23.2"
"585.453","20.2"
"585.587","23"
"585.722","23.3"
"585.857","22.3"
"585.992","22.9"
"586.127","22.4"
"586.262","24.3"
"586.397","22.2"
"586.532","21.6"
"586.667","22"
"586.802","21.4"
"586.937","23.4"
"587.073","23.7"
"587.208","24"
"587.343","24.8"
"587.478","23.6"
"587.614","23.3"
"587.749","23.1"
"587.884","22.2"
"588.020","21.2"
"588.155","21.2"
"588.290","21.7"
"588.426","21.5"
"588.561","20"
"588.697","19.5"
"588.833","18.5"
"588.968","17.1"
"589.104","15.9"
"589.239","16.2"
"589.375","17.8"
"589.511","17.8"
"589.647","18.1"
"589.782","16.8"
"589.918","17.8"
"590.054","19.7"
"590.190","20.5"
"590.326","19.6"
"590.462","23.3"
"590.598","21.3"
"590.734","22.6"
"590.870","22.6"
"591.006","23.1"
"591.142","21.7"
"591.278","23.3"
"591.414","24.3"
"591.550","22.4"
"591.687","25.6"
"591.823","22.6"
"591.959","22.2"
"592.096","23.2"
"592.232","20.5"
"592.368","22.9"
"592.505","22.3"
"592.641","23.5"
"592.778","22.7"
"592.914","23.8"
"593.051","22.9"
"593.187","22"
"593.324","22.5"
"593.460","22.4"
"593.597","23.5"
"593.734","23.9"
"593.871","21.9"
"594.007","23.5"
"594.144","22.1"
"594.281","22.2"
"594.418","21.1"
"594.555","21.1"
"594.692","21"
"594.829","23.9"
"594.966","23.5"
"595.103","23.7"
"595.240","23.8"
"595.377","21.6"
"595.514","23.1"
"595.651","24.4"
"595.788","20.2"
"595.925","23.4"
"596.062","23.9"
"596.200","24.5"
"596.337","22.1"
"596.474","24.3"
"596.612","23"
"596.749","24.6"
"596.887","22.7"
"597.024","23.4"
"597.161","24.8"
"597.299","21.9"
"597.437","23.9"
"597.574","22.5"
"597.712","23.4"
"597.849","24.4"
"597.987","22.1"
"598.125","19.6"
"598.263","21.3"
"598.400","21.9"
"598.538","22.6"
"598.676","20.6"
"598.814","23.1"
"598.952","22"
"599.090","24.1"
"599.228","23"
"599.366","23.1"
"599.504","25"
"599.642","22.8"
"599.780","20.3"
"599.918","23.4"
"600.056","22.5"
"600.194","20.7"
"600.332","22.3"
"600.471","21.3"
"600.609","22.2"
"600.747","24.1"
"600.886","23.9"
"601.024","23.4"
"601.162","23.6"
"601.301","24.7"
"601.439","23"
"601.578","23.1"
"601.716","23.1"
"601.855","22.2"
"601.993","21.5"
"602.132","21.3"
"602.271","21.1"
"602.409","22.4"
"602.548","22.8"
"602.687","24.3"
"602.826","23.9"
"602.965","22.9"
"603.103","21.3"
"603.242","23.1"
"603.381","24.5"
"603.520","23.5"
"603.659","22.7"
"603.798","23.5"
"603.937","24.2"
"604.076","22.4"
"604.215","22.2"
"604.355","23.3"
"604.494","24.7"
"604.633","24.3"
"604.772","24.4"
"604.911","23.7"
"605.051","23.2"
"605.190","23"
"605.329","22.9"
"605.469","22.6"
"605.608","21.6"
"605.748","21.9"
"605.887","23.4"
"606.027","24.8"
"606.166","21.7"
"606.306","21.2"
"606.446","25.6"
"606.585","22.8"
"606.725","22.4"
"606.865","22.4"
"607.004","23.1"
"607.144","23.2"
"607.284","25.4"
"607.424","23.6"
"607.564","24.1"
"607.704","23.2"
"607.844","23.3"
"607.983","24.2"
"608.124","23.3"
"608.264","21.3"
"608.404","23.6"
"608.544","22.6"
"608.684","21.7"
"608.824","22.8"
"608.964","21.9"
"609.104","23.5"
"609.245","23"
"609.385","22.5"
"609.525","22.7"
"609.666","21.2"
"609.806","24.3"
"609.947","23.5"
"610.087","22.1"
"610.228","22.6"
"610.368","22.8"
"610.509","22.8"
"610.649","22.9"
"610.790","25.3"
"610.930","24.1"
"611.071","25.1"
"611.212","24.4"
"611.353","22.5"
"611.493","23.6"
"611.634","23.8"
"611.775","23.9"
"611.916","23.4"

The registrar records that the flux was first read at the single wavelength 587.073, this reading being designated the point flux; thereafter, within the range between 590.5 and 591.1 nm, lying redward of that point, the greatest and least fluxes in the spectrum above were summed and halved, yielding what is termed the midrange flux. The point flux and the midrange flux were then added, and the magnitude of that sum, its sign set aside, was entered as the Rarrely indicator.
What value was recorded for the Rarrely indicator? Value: 45.9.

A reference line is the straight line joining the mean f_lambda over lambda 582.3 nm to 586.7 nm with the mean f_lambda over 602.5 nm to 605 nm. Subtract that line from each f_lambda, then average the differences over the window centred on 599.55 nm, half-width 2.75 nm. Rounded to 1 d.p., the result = -0.7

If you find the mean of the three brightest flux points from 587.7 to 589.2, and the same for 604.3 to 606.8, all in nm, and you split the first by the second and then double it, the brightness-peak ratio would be 1.78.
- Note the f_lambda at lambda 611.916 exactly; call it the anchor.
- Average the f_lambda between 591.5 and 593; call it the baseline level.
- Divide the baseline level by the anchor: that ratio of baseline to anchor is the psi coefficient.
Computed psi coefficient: 0.98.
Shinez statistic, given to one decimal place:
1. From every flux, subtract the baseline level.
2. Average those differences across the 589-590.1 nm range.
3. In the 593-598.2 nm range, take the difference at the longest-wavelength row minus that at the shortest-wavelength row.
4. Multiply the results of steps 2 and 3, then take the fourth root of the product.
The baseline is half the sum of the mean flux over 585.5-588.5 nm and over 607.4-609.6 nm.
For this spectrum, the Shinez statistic 2.0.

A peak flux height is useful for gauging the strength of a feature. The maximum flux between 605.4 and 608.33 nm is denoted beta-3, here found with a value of 25.6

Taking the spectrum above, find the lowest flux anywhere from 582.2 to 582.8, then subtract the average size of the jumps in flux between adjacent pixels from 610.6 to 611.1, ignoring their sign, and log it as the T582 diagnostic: 20.5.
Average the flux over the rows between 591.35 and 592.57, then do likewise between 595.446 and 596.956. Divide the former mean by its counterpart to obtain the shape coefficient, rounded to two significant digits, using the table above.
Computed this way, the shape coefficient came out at 0.98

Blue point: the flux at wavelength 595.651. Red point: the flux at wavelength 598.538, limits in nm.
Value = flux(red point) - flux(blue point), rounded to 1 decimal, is -1.8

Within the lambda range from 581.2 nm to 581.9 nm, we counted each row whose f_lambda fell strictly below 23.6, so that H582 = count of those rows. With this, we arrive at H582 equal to 4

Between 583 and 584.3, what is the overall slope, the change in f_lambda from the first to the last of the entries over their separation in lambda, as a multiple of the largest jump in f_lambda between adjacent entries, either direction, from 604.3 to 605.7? -0.47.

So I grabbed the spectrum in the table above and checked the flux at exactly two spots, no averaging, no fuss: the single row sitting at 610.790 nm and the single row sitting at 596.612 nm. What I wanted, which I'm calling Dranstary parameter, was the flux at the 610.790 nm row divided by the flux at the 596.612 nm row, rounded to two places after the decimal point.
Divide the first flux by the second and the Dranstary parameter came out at 1.10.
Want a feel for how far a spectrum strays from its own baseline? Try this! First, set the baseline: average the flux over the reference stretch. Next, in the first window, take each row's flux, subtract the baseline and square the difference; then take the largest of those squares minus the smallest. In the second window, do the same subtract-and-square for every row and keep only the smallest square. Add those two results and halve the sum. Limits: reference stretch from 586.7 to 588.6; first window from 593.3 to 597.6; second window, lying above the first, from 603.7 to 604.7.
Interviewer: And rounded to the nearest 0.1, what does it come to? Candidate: 2.7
